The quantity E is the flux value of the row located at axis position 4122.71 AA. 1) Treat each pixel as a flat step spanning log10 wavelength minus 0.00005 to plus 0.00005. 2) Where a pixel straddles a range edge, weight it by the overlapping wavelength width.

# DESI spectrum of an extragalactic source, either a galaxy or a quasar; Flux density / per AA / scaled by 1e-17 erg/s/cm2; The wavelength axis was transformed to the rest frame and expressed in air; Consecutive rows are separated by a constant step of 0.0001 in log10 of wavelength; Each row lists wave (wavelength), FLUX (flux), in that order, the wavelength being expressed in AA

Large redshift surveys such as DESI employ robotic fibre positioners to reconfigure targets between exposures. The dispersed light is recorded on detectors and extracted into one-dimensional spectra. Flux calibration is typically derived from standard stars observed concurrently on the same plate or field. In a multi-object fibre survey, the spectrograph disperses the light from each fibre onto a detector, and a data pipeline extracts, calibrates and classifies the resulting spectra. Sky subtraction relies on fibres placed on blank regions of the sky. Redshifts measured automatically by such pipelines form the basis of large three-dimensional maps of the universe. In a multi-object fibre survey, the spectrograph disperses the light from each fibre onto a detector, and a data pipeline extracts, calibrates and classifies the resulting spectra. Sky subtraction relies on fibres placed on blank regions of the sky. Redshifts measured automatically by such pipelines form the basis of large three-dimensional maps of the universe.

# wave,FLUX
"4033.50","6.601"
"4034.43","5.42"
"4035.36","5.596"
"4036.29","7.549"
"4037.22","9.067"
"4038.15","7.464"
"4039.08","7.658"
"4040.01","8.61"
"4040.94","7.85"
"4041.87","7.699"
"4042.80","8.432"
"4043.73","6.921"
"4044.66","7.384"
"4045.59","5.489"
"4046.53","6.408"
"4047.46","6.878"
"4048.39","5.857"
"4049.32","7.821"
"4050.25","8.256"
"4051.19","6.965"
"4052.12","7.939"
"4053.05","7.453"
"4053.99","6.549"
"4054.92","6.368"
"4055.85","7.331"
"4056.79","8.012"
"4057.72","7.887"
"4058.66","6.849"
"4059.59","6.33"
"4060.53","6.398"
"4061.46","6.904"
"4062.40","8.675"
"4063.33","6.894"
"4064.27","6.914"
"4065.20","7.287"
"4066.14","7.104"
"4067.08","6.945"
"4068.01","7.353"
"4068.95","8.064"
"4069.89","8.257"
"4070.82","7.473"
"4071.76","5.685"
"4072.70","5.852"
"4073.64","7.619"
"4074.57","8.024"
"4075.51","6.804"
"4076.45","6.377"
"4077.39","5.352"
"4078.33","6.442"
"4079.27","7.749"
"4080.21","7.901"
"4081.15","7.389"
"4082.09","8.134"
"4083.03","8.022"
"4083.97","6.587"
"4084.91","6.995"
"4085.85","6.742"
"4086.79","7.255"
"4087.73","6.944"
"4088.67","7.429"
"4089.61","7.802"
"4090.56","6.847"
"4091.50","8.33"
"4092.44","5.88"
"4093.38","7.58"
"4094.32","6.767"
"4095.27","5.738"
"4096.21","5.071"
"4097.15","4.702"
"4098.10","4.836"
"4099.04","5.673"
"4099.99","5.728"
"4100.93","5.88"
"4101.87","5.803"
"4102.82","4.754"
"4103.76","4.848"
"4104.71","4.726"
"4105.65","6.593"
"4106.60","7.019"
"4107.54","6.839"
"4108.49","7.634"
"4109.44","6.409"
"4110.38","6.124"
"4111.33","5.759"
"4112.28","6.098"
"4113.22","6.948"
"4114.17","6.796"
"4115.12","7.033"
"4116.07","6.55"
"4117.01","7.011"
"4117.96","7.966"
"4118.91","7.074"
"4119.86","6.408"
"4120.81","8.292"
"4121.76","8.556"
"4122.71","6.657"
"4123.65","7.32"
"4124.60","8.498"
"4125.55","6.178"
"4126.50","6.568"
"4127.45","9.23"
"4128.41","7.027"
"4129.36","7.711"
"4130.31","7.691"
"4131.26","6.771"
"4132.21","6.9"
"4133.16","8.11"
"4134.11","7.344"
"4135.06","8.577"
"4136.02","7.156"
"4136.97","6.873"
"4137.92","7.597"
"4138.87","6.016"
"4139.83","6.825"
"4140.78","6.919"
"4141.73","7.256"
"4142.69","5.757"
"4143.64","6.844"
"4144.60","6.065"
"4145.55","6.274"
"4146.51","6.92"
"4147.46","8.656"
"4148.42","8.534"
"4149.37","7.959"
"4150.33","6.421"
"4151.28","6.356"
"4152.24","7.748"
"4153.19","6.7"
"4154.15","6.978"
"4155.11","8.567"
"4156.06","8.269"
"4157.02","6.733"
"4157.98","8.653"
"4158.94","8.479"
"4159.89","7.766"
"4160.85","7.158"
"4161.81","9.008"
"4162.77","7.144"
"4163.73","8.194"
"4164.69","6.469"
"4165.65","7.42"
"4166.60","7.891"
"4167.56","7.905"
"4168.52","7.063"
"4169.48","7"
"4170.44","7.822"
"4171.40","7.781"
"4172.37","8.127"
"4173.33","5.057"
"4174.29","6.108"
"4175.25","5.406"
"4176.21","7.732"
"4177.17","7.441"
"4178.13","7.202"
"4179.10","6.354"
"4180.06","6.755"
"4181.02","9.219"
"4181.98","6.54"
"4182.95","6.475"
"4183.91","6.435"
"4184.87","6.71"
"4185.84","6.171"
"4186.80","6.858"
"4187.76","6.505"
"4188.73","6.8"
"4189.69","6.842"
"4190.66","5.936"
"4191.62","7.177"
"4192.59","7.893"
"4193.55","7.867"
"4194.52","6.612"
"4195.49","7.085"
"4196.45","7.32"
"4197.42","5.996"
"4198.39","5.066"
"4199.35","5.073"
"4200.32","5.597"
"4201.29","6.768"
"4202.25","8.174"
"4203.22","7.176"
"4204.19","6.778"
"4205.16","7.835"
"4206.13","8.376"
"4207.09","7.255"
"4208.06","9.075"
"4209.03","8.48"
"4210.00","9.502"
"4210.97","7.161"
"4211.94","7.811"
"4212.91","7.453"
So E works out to 6.657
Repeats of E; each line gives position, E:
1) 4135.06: 8.577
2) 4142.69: 5.757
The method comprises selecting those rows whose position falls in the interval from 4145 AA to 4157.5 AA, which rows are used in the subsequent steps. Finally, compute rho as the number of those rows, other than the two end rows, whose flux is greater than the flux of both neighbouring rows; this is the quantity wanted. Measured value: 3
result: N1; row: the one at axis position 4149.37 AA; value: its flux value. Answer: 7.959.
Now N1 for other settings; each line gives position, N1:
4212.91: 7.453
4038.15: 7.464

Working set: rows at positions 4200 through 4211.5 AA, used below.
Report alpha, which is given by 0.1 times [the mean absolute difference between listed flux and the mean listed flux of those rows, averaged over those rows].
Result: 0.089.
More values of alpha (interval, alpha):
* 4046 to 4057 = 0.065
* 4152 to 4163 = 0.069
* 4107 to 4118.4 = 0.048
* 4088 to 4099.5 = 0.107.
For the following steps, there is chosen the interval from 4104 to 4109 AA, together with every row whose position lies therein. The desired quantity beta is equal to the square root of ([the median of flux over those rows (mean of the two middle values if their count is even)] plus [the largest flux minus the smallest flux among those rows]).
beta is 3.12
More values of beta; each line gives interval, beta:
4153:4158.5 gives 3.09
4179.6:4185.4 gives 3.07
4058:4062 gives 2.68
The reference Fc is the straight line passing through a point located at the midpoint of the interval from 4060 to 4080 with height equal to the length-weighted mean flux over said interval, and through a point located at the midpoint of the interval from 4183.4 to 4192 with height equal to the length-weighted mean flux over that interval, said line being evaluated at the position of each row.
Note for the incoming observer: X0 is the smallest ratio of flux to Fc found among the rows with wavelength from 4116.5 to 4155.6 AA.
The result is 0.849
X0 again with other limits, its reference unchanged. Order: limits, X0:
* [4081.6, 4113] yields 0.676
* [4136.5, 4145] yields 0.849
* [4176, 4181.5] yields 0.958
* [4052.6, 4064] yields 0.891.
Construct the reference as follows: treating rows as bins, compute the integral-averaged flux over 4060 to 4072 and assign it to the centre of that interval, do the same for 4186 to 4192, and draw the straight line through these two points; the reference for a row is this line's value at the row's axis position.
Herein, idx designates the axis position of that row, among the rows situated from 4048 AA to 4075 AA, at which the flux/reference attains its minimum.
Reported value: 4071.76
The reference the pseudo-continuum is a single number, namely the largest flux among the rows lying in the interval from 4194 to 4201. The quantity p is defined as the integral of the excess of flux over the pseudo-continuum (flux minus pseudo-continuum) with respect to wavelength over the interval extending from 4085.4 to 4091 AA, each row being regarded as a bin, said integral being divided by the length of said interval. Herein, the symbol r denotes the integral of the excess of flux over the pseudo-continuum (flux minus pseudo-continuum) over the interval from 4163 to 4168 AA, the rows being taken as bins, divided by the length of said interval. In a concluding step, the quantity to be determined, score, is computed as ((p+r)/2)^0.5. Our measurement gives 0.21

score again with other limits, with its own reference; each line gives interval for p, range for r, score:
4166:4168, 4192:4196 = 0.54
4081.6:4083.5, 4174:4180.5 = 0.28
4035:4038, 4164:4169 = 0.33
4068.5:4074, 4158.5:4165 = 0.37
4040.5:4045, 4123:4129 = 0.49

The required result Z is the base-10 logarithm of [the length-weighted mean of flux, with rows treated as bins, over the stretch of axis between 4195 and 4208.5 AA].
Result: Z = 0.843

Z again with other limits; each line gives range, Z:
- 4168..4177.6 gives 0.842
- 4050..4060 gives 0.860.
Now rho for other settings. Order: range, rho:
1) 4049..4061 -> 3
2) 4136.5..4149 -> 4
